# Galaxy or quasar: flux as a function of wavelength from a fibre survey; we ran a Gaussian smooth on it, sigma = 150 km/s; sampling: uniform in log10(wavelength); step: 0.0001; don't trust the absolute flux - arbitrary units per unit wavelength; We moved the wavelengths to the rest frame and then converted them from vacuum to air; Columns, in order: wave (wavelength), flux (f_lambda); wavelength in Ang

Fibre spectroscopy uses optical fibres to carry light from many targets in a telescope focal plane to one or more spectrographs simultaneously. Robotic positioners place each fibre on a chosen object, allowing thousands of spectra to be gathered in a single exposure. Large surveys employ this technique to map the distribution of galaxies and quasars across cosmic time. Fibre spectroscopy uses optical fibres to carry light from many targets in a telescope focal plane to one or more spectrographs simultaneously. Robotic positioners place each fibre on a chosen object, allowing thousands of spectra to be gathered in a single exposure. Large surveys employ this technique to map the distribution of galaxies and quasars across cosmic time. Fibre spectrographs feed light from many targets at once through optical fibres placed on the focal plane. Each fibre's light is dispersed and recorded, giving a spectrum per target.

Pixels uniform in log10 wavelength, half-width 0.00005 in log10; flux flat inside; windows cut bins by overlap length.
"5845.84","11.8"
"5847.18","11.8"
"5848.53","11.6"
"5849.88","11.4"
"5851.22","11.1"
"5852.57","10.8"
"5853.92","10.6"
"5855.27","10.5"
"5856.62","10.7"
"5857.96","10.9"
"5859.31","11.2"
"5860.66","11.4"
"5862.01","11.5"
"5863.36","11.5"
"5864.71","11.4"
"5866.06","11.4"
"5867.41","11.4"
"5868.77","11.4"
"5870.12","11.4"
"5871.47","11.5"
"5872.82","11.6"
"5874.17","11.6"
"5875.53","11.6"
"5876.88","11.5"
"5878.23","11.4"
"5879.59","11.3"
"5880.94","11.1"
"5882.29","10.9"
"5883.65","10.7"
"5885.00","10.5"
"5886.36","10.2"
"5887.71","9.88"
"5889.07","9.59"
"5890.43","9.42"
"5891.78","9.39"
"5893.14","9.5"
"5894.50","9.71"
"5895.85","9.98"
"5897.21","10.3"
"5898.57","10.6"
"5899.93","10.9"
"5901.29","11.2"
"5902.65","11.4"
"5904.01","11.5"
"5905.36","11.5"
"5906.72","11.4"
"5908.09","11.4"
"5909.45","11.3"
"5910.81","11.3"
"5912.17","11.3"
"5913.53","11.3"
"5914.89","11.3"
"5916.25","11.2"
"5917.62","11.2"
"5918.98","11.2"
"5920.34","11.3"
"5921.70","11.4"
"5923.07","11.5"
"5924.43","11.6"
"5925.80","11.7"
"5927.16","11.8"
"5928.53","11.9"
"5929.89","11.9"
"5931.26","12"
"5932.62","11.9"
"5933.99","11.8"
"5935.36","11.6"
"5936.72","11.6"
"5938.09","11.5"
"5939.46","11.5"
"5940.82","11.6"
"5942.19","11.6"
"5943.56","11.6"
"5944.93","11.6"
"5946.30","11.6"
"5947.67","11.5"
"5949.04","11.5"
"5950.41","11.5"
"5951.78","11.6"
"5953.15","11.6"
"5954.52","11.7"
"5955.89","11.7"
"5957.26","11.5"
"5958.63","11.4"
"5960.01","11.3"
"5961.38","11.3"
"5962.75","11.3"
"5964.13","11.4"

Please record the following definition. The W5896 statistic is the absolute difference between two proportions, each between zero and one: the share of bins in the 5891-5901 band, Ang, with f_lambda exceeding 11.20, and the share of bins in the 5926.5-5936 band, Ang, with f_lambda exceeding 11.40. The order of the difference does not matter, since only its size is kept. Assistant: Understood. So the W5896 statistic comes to 1.0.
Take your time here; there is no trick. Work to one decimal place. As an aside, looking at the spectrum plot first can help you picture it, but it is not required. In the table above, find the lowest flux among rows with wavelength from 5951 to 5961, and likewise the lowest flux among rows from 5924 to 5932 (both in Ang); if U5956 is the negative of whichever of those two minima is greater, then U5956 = -11.6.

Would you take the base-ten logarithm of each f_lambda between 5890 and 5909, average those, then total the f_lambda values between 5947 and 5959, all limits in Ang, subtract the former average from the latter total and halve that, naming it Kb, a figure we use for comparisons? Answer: 51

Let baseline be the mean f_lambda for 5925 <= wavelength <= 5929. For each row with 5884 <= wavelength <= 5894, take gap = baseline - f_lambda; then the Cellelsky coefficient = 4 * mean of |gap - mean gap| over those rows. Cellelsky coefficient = 1.41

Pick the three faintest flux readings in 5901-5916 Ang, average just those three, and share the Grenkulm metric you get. 11.3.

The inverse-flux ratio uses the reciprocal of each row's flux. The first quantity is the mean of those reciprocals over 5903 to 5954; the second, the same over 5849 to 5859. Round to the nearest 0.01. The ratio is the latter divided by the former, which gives 1.06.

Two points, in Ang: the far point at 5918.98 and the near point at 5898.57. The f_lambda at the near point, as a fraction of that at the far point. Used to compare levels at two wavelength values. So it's 0.946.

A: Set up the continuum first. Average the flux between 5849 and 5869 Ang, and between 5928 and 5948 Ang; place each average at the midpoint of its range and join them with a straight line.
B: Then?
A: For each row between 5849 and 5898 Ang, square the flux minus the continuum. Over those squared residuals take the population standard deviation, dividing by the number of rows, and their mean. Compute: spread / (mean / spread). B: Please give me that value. 1.9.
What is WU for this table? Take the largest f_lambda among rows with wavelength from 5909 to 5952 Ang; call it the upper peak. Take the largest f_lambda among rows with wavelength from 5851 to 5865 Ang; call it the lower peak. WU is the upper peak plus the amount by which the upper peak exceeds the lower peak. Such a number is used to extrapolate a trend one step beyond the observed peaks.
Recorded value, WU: 12.5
